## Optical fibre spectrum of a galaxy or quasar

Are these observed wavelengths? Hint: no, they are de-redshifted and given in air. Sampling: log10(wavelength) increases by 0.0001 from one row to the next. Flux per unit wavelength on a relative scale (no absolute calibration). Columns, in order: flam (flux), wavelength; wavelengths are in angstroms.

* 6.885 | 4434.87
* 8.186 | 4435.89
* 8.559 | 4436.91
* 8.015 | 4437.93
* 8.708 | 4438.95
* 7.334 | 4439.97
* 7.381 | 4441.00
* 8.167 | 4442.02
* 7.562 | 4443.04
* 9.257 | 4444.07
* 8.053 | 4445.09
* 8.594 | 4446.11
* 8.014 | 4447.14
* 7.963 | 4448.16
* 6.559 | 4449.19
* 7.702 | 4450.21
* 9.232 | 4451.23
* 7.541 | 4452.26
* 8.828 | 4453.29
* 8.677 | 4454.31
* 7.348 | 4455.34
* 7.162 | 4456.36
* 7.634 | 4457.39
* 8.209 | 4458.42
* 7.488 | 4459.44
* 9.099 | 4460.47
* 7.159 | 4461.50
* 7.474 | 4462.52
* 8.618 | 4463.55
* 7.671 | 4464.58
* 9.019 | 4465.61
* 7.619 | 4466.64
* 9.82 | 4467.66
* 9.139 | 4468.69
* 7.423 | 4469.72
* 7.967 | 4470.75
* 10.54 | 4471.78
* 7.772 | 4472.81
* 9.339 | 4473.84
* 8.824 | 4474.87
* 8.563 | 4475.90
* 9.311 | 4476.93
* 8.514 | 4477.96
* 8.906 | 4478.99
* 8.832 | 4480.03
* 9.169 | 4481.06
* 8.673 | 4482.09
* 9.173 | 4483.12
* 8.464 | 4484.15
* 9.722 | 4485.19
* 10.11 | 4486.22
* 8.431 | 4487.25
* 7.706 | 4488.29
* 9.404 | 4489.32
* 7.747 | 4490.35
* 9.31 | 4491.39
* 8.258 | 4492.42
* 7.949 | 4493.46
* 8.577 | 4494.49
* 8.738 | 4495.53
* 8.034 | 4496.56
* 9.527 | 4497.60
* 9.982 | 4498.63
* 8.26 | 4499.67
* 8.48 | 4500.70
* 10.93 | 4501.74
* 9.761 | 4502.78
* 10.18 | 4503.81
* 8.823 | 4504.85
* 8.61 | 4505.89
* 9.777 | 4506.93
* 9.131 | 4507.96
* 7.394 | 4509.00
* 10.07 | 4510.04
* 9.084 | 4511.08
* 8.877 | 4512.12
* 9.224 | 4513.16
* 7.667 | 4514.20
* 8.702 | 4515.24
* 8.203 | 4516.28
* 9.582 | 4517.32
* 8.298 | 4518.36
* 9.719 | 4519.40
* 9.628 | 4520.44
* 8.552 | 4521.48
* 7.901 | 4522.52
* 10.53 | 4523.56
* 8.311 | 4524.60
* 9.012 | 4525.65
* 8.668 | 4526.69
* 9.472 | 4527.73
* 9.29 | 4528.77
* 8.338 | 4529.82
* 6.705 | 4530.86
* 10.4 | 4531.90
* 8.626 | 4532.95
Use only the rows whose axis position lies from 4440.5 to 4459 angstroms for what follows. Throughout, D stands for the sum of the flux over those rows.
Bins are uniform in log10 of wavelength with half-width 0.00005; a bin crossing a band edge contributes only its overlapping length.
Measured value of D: 144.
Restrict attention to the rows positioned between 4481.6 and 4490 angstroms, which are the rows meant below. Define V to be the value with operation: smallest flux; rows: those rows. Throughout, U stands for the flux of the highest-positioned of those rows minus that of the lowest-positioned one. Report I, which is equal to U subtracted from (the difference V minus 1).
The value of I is 6.0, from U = 0.7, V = 7.706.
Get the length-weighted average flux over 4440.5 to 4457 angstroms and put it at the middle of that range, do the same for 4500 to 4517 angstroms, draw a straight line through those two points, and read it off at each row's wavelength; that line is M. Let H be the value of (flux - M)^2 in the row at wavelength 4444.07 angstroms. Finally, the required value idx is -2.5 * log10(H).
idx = -0.6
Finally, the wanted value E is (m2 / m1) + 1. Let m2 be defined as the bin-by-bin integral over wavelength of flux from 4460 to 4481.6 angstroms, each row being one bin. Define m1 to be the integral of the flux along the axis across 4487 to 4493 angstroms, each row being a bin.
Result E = 4.7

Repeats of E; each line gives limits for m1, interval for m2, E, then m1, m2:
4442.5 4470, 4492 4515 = 1.9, 223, 206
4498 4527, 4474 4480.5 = 1.2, 263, 58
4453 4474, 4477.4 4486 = 1.4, 174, 77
